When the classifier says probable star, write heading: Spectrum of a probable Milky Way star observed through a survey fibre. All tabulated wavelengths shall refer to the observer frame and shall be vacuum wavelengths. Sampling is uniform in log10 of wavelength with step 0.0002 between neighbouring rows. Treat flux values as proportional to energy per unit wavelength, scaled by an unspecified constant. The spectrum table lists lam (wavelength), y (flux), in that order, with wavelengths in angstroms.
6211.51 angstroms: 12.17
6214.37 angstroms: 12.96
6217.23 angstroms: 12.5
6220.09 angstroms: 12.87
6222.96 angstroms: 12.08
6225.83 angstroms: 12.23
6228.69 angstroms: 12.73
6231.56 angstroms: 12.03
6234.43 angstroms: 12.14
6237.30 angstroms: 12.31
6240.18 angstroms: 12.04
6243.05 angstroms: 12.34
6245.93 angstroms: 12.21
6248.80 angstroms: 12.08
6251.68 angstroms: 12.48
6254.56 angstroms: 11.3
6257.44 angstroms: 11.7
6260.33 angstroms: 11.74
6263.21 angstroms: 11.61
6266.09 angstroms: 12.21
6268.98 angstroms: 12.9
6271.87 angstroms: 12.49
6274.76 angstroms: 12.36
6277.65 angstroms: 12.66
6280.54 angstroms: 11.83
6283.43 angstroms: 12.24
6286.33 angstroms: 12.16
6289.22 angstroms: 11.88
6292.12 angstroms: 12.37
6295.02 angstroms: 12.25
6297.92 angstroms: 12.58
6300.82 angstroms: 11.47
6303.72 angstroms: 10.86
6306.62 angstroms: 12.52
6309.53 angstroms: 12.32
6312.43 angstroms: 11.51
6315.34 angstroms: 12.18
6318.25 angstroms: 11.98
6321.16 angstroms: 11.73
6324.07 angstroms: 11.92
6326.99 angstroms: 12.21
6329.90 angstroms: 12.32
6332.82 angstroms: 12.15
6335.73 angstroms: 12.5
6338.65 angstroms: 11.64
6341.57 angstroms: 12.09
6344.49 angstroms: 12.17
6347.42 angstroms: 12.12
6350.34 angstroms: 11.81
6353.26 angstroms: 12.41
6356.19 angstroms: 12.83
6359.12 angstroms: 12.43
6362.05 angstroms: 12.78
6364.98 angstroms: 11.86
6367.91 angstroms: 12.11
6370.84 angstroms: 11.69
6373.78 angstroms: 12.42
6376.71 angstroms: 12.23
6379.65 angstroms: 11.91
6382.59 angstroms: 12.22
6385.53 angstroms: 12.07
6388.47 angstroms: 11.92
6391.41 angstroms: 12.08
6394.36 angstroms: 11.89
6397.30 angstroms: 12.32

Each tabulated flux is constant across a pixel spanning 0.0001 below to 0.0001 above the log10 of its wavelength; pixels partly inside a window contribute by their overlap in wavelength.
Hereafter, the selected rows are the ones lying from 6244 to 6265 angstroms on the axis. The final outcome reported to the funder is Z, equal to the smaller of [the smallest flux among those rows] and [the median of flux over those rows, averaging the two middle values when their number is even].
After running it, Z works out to 11.3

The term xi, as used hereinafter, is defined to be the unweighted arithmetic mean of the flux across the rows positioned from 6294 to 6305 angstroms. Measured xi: 11.8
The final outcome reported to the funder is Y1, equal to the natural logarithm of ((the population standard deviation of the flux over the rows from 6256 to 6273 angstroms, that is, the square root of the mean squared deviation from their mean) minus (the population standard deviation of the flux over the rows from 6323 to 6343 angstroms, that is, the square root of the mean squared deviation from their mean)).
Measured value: -1.5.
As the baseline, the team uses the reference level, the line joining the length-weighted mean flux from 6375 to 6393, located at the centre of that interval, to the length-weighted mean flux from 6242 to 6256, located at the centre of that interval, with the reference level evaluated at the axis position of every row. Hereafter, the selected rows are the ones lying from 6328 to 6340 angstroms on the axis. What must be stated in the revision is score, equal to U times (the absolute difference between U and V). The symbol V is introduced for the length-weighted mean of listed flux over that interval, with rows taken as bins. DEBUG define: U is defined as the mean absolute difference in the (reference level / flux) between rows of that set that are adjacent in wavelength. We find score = 0.46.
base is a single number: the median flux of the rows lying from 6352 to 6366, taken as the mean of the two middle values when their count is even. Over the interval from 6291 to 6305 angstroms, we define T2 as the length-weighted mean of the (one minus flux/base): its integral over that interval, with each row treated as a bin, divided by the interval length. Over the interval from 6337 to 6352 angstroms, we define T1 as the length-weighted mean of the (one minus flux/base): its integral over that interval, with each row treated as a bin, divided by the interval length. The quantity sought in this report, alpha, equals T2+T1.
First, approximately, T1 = 0.036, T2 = 0.042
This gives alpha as 0.078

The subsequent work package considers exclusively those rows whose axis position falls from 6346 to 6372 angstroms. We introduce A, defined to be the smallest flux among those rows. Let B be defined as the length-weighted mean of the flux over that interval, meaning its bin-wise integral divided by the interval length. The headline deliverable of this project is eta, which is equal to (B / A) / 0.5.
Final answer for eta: 2.09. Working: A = 11.69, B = 12.2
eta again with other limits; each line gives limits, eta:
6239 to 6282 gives 2.15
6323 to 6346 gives 2.08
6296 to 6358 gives 2.22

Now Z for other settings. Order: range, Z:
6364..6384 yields 11.7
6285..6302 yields 11.5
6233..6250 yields 12.0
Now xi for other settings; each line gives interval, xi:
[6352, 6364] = 12.6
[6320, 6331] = 12.0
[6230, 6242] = 12.1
